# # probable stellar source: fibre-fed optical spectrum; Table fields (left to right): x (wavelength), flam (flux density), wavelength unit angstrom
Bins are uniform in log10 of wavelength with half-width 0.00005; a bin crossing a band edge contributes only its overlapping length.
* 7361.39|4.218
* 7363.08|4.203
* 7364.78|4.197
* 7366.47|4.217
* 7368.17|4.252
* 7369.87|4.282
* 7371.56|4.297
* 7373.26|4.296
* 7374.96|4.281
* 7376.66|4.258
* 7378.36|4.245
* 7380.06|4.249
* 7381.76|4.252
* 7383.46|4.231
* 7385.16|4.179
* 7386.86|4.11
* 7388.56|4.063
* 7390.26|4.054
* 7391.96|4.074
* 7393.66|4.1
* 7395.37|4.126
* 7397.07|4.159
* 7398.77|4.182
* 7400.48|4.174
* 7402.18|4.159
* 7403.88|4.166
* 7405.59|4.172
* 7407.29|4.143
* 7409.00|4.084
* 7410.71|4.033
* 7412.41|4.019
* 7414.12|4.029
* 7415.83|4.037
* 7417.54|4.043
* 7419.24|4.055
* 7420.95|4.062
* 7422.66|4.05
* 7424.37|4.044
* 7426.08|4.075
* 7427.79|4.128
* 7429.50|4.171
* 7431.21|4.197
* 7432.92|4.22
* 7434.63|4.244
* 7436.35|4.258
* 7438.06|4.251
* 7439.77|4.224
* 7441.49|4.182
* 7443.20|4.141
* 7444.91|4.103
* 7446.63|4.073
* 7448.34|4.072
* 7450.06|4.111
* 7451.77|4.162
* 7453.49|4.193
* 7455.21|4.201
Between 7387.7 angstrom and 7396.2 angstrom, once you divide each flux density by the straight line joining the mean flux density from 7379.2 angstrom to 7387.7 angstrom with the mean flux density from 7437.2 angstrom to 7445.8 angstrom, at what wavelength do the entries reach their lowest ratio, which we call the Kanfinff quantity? 7390.26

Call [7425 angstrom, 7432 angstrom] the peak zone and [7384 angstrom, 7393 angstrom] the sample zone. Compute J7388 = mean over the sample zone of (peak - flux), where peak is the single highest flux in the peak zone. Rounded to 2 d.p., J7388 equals 0.10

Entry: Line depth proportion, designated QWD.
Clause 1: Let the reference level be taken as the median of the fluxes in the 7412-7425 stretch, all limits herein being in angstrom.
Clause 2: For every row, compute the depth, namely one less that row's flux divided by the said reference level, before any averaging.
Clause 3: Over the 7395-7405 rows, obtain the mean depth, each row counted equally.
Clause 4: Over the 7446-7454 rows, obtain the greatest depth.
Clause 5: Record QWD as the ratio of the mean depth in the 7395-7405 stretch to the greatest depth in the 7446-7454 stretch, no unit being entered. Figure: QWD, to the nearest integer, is 4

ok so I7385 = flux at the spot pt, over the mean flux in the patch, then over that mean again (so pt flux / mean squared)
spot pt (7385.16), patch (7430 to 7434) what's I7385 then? 0.236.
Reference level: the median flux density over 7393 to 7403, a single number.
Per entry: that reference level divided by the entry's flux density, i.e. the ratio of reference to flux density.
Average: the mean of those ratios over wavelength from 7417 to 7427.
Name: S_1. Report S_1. 1.03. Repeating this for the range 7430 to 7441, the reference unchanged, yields 0.98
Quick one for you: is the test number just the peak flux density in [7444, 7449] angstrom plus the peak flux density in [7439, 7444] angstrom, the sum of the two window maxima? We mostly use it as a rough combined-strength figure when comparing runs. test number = 8.33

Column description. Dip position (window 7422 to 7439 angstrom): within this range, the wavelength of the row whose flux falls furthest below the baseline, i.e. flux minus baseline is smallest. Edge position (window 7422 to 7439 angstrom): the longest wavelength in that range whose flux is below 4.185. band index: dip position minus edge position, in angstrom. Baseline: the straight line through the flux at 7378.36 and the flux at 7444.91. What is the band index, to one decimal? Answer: -5.1 angstrom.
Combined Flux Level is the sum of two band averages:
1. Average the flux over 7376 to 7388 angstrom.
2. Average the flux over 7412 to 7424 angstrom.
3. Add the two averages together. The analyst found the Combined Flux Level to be 8.26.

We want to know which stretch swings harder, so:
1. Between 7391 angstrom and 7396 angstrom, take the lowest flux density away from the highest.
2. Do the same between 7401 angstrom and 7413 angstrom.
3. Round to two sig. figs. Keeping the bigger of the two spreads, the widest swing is 0.15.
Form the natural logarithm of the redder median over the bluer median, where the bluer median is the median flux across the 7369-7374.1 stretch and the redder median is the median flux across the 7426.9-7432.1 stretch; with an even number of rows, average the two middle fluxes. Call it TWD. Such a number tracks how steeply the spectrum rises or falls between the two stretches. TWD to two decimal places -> -0.03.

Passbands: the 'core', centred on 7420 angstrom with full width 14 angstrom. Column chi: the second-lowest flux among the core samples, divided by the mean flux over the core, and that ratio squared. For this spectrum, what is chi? 0.994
